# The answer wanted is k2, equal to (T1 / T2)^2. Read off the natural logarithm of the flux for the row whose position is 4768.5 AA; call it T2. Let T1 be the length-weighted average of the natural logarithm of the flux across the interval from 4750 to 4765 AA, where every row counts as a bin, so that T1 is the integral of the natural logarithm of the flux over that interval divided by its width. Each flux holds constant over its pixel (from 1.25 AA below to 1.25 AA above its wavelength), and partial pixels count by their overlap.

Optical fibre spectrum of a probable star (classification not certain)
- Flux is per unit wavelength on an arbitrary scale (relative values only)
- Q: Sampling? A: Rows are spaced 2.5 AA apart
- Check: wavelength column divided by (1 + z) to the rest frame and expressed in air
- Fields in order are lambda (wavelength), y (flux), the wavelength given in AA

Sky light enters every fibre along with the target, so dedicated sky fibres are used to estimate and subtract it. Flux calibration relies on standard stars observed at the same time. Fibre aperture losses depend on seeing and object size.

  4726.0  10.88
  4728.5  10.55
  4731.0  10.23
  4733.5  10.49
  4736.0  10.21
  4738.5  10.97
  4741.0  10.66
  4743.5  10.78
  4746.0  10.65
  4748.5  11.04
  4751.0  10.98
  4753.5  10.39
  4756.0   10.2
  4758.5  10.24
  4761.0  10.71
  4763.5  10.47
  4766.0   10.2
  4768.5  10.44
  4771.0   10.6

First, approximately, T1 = 2.35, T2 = 2.35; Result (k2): 1.00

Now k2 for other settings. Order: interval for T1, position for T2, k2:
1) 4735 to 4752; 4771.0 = 1.01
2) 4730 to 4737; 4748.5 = 0.94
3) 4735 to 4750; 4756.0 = 1.04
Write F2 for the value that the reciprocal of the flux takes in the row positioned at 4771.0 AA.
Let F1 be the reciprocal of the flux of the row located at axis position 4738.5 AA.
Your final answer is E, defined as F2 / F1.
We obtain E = 1.03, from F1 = 0.0912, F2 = 0.0943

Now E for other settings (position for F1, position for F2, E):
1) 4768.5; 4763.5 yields 1.00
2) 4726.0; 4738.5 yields 0.99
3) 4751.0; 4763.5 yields 1.05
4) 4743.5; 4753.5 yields 1.04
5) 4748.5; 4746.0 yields 1.04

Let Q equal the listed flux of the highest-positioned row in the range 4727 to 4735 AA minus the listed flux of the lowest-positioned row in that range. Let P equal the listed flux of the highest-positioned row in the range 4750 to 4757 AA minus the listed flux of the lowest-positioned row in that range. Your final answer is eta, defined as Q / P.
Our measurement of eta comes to 0.1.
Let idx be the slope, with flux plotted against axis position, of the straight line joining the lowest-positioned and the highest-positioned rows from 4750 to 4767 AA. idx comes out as -0.05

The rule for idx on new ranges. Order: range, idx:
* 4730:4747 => 0.03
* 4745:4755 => -0.03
